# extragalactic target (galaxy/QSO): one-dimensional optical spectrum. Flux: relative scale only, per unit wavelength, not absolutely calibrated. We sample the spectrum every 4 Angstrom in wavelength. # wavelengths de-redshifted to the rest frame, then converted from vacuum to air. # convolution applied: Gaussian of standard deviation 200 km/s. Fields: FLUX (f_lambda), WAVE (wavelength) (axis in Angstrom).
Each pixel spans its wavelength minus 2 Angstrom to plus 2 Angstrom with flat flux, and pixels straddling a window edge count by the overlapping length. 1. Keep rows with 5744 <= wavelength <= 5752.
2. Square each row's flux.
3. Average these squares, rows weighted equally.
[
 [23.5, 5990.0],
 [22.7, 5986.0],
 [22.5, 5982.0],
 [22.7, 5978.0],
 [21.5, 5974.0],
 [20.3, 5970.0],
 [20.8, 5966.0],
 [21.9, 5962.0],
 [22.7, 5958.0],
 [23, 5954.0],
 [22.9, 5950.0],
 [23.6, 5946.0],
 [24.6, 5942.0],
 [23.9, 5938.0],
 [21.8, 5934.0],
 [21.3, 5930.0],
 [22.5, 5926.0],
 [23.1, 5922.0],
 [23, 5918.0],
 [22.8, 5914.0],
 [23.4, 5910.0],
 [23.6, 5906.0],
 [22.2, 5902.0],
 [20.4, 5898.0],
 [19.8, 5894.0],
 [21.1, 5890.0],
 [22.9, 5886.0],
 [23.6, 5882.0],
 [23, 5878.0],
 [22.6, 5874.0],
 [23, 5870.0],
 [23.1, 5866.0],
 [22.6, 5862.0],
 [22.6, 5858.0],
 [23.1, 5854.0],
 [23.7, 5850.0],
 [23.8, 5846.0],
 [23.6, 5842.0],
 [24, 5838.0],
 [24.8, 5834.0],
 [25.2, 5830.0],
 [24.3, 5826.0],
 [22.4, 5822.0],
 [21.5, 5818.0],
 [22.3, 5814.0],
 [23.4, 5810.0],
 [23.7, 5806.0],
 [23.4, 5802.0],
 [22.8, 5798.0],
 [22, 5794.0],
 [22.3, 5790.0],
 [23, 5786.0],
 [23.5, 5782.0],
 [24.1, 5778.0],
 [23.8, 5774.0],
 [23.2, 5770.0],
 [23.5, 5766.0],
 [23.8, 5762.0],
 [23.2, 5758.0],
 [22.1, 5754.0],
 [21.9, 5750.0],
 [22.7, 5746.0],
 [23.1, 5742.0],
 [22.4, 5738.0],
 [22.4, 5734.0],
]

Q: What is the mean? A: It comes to 497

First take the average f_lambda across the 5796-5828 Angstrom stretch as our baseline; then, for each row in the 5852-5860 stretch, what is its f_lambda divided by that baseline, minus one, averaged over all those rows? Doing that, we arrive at -0.005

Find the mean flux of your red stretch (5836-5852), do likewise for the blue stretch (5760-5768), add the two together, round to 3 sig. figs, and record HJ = 47.4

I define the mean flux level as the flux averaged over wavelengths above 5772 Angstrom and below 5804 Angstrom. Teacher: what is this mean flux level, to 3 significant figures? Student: 23.1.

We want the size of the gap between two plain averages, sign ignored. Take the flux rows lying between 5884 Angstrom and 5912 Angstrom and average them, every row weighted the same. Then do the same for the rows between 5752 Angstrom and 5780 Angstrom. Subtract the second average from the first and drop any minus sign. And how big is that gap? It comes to 1.47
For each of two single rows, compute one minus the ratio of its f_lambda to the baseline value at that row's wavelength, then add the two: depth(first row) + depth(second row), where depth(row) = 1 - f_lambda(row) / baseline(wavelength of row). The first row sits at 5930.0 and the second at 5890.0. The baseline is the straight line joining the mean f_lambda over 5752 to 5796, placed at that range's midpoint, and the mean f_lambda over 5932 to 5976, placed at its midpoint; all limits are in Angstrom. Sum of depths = 0.13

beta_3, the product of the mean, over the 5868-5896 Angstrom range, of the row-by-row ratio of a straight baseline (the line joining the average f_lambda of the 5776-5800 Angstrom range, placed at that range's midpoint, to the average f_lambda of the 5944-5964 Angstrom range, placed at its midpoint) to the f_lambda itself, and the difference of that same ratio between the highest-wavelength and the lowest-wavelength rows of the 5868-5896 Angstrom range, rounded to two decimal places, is 0.16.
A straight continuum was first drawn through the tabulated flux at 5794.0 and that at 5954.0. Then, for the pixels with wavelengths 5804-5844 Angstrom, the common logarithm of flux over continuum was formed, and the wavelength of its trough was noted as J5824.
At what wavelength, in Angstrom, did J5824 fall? 5818.0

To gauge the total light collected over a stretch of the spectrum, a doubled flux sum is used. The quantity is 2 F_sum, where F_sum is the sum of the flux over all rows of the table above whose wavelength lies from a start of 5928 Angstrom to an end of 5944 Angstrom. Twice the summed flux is 183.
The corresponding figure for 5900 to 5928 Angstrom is 321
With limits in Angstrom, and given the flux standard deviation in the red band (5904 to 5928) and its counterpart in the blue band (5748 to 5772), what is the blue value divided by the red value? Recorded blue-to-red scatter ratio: 1.94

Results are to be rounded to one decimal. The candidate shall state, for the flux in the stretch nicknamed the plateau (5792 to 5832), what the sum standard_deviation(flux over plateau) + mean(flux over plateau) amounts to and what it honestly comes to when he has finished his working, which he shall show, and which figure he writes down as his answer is 24.2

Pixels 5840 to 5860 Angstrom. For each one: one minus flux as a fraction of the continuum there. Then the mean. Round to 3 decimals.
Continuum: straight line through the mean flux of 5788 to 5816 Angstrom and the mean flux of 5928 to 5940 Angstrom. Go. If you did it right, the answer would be -0.031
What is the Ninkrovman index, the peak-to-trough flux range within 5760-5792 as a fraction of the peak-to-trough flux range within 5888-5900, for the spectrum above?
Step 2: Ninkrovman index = 1.4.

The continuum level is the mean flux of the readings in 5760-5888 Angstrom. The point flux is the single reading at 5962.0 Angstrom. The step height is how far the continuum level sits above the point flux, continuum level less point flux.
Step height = 1.4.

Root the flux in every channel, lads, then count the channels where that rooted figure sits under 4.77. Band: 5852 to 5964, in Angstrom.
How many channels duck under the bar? 12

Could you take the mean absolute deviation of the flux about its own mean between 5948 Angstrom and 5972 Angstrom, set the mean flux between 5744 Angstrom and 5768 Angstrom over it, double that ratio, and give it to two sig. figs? 49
